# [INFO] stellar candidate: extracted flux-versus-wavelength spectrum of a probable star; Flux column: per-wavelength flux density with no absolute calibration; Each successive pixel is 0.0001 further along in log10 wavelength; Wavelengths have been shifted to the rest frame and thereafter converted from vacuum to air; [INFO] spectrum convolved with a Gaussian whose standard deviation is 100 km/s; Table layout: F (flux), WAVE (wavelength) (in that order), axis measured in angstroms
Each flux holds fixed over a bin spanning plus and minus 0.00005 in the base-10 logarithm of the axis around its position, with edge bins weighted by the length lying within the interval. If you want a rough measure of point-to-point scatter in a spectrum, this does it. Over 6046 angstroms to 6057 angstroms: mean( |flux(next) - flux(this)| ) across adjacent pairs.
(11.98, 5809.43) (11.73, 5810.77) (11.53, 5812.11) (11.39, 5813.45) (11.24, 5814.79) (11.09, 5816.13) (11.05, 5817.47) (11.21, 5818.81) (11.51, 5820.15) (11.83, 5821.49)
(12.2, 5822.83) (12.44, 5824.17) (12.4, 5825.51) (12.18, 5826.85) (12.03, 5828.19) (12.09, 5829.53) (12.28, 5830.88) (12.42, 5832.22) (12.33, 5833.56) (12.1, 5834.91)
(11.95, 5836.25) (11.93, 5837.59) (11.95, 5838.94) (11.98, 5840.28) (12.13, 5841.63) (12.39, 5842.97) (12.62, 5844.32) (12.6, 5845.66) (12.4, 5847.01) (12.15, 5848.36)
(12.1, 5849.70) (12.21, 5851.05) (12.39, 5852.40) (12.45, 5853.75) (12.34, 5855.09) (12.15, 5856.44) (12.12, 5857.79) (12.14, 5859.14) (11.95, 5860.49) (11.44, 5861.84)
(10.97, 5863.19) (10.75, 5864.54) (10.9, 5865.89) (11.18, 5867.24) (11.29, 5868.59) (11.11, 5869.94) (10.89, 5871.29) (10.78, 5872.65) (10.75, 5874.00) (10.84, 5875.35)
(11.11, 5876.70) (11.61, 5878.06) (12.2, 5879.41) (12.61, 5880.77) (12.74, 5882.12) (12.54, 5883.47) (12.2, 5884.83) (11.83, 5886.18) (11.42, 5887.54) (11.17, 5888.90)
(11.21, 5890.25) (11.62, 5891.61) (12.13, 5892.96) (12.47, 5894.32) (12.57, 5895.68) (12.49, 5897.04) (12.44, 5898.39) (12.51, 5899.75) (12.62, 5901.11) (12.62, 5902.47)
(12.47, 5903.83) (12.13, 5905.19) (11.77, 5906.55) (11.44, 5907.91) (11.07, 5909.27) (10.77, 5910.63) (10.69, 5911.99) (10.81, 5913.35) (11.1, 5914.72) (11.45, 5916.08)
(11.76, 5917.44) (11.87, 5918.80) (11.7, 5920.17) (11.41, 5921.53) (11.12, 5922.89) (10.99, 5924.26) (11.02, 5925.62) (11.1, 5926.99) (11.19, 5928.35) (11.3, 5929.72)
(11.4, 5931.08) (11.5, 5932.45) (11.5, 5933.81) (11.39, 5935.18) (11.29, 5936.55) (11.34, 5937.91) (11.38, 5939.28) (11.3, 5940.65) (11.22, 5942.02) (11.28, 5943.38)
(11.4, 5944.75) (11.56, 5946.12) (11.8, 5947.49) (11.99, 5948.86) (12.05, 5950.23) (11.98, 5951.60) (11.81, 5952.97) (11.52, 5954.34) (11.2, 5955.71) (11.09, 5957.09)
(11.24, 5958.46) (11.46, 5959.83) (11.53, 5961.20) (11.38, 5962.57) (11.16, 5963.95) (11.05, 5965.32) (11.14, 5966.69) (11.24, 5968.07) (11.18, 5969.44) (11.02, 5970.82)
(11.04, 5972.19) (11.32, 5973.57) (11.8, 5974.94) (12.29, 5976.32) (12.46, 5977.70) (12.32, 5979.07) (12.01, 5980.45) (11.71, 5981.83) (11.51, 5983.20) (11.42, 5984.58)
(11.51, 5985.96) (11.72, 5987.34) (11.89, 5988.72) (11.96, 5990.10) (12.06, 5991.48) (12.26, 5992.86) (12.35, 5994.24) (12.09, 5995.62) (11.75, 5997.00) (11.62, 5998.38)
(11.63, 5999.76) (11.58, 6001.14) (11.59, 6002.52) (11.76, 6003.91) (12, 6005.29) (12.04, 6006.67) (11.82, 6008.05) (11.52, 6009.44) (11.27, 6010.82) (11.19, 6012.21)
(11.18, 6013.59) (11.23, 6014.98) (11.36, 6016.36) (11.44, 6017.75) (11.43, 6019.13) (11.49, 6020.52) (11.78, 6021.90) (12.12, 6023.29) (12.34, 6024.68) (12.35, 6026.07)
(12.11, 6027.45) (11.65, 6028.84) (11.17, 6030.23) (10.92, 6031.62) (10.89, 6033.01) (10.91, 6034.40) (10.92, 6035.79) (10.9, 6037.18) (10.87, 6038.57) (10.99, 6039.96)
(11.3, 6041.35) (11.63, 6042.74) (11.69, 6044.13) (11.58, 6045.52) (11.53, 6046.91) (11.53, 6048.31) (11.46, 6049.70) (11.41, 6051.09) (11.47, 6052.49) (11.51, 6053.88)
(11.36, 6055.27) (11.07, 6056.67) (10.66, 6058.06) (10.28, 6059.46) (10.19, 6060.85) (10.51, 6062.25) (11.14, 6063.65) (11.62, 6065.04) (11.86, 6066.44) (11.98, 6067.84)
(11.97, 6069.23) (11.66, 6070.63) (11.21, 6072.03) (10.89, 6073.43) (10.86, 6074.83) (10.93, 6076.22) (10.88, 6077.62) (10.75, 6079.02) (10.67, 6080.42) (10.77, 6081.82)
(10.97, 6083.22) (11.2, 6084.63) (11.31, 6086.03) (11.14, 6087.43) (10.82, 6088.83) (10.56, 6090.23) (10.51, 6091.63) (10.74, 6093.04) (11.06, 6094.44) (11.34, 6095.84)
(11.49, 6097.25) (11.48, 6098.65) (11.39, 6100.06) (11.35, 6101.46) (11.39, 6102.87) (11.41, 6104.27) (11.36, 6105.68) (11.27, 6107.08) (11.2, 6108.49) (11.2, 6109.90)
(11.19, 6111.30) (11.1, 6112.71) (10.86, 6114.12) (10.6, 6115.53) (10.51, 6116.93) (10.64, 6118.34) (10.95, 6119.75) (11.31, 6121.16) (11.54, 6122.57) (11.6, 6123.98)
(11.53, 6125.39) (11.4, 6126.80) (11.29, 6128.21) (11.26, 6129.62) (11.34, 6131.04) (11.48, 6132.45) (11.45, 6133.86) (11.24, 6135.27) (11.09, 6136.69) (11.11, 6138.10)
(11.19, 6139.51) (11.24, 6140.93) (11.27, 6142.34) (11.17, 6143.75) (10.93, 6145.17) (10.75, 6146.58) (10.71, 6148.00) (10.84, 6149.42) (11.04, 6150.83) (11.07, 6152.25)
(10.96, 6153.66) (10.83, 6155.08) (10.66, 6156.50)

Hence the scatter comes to 0.094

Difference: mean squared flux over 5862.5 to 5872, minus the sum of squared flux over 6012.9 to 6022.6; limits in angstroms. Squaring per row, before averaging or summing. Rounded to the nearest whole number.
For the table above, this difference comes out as -791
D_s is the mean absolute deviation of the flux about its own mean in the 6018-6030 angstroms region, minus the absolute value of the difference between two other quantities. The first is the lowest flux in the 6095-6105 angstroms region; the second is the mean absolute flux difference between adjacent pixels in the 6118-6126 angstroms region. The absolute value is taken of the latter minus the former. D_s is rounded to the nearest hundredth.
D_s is -10.81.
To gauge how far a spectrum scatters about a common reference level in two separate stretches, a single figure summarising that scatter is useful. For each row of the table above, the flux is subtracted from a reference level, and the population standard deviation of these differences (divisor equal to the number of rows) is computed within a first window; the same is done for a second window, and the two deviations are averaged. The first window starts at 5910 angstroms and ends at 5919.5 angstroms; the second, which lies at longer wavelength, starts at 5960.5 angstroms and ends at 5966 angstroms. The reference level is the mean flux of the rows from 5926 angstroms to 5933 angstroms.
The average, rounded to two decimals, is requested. 0.32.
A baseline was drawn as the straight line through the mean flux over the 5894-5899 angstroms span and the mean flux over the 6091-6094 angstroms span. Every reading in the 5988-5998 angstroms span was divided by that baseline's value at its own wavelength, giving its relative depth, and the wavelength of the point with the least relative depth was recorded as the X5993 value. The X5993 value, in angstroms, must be 5997.00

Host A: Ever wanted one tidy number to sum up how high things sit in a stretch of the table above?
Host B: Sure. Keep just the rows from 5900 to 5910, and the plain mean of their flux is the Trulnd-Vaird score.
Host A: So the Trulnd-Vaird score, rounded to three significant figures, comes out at 12.0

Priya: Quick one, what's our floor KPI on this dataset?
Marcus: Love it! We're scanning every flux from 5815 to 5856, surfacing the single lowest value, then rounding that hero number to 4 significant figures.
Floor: 11.05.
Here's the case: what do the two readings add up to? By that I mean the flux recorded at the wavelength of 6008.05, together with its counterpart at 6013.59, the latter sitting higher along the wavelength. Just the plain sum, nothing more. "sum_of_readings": 23.0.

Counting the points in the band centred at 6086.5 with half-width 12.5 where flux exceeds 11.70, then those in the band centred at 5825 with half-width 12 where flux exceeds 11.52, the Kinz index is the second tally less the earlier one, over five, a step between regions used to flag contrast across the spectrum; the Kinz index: 2.4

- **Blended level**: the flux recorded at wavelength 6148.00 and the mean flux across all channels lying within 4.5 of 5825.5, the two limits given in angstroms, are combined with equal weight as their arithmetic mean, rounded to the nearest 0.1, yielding 11.4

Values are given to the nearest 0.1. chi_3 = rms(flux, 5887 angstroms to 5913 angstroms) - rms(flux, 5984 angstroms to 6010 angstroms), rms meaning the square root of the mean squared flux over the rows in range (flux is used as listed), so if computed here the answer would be 0.1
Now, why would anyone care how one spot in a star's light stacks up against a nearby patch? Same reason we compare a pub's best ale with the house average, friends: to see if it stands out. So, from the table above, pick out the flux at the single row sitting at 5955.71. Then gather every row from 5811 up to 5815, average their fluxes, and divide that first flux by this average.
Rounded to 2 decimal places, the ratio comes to 0.98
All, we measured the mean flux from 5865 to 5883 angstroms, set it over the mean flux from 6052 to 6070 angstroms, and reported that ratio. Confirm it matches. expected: 1.02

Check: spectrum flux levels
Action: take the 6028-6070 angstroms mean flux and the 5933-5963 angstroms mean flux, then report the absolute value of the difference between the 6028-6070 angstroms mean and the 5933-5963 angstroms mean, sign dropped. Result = 0.3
